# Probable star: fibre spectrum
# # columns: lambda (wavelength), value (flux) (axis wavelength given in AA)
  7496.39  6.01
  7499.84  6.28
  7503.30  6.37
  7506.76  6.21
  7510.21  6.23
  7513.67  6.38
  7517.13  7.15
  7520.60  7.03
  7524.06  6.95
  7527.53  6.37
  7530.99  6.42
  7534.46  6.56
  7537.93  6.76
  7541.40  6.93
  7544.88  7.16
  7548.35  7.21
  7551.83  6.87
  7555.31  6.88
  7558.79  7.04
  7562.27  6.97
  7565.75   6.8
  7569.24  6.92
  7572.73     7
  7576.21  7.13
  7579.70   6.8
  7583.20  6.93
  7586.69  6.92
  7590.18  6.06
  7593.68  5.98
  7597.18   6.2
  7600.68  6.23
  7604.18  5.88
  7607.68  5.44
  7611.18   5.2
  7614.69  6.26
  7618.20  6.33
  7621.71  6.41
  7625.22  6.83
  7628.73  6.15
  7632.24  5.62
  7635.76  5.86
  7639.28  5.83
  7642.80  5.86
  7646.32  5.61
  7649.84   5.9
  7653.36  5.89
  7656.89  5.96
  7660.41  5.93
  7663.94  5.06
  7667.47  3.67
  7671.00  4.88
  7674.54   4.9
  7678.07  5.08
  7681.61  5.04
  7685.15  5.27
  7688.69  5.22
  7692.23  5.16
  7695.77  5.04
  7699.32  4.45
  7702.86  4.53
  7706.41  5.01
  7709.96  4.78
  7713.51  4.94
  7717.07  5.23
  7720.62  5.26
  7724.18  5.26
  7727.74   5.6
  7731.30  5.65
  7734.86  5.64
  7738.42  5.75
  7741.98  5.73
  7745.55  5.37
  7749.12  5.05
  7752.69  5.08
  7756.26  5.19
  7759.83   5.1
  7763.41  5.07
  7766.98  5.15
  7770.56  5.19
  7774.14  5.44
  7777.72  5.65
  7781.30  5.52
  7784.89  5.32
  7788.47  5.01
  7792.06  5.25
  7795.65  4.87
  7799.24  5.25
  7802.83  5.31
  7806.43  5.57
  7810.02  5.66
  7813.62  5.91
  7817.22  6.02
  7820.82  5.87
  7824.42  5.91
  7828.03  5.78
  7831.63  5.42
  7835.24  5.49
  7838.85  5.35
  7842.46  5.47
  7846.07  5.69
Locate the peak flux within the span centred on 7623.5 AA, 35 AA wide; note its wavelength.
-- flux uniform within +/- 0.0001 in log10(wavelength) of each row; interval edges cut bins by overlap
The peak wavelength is 7625.22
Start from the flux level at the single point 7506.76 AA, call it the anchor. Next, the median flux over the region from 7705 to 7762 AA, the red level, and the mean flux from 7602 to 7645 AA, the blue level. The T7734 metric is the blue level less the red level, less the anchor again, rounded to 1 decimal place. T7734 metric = -5.5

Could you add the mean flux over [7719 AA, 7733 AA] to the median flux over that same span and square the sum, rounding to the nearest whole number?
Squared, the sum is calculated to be 118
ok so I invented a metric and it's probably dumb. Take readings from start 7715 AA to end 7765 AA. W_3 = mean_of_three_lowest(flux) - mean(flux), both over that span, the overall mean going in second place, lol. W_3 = -0.29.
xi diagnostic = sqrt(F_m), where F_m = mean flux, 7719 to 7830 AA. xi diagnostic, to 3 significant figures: 2.33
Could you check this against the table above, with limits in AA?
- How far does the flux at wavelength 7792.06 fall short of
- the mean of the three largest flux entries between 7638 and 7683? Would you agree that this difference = 0.68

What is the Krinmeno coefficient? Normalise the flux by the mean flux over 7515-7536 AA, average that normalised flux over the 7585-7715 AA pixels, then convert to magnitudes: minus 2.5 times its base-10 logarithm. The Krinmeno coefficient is 0.21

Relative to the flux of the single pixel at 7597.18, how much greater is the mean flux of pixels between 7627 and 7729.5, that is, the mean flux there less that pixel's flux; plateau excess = -0.9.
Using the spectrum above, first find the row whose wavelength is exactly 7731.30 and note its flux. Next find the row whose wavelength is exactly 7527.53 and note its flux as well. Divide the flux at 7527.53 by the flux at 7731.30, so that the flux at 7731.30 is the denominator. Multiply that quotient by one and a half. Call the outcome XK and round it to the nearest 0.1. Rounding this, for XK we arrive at 1.7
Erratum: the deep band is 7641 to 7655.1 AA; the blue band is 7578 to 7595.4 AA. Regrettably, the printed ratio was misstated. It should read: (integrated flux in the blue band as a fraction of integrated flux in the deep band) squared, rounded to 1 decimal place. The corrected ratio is 1.9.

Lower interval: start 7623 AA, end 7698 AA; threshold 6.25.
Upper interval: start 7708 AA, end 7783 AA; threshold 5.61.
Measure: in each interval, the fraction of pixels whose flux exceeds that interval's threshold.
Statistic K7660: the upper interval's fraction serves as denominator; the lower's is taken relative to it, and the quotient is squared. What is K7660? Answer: 0.0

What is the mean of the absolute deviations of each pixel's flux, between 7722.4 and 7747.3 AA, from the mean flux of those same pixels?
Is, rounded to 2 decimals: 0.15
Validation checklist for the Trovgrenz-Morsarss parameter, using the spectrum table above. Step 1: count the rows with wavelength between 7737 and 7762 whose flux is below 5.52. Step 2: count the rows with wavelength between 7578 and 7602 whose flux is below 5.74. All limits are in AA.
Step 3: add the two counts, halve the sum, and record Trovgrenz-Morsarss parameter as 2.5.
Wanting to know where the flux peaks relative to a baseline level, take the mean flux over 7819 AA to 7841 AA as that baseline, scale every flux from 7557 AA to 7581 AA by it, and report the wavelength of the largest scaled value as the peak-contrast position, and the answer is 7576.21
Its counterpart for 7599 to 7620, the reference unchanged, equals 7618.20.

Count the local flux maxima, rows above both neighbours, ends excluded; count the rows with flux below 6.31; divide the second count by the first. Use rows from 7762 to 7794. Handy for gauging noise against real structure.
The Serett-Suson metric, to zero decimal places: 9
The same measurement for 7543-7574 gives 0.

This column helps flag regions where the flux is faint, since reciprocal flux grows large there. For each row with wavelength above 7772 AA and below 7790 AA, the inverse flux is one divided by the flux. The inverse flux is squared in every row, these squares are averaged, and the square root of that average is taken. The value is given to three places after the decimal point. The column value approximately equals 0.186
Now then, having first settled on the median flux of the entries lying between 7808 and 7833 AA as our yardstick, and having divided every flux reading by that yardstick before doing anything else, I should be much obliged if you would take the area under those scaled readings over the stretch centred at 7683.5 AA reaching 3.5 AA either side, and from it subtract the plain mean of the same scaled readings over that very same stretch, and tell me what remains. 5.3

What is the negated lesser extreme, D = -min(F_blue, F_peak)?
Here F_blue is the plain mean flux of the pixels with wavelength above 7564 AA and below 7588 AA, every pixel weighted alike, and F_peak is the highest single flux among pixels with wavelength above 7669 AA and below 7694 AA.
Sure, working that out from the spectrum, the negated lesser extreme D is -5.27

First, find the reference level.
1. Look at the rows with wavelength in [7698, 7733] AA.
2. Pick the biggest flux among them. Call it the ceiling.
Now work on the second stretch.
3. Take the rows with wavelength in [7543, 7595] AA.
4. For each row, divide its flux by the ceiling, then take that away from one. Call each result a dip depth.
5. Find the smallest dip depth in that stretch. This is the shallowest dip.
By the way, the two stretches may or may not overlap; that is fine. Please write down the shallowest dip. -0.28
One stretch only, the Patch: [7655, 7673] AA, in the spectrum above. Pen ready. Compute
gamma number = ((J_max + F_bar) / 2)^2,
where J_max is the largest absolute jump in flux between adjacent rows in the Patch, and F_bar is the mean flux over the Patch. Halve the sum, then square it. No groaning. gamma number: 10.5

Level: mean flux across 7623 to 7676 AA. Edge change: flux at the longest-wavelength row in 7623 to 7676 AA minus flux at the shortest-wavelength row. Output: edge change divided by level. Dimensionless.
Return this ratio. -0.34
